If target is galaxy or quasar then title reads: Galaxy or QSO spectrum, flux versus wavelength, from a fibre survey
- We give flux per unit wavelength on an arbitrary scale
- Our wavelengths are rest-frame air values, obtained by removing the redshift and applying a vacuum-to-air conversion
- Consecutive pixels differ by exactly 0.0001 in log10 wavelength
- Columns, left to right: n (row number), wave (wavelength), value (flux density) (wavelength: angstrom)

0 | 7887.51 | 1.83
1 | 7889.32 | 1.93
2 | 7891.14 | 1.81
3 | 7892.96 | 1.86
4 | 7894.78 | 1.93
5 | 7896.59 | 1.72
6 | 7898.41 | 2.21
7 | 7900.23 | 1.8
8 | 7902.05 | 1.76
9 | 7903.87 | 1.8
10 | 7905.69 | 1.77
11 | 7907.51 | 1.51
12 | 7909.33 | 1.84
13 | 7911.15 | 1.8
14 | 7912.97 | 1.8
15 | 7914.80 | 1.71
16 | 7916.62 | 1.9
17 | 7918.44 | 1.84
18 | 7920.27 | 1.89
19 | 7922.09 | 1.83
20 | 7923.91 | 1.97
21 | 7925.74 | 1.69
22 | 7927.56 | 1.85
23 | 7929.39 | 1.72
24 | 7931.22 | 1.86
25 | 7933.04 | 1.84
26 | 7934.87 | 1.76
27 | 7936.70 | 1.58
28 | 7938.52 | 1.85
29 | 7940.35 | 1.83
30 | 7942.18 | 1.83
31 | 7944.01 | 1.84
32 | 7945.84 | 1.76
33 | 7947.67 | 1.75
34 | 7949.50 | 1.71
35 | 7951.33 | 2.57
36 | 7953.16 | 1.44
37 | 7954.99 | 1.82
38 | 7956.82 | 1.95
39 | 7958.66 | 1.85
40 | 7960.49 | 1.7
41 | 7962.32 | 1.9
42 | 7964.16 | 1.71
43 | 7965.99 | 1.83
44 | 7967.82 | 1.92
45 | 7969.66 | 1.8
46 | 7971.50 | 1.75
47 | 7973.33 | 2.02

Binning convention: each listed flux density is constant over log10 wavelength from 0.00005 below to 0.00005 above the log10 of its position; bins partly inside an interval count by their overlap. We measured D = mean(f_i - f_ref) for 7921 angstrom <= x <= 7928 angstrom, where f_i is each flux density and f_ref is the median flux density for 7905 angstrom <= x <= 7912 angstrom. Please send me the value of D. 0.050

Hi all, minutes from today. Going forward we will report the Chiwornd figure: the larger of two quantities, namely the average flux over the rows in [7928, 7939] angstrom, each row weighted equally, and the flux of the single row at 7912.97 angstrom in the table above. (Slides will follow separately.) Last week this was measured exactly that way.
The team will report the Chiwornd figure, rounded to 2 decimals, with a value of 1.80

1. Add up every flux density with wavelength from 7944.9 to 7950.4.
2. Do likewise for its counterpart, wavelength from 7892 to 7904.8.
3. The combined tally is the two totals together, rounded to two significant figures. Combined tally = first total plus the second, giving 18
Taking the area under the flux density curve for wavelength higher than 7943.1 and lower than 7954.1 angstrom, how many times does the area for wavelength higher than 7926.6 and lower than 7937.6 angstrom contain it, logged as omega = 0.96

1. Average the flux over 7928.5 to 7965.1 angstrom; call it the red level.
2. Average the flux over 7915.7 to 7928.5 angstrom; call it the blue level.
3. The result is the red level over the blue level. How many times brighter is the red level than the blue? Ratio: 0.979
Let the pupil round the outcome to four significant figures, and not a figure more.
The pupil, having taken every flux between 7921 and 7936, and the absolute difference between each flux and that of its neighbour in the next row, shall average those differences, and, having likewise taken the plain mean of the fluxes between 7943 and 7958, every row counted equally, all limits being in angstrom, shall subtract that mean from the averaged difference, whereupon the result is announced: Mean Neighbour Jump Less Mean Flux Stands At -1.719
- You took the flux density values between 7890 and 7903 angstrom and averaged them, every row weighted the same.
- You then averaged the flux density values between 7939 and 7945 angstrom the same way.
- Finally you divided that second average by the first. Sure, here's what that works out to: 0.98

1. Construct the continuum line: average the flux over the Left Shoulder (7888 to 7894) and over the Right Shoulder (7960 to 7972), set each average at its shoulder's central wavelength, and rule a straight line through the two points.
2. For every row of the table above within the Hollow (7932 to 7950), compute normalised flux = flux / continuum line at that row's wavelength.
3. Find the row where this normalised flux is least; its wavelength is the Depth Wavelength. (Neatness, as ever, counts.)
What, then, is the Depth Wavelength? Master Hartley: 7936.70 angstrom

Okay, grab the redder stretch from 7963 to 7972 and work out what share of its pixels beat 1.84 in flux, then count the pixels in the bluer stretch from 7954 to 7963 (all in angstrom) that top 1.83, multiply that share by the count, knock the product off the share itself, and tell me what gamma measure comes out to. -0.40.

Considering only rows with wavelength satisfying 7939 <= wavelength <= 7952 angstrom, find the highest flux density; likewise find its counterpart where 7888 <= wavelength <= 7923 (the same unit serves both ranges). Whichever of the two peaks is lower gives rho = 2.21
